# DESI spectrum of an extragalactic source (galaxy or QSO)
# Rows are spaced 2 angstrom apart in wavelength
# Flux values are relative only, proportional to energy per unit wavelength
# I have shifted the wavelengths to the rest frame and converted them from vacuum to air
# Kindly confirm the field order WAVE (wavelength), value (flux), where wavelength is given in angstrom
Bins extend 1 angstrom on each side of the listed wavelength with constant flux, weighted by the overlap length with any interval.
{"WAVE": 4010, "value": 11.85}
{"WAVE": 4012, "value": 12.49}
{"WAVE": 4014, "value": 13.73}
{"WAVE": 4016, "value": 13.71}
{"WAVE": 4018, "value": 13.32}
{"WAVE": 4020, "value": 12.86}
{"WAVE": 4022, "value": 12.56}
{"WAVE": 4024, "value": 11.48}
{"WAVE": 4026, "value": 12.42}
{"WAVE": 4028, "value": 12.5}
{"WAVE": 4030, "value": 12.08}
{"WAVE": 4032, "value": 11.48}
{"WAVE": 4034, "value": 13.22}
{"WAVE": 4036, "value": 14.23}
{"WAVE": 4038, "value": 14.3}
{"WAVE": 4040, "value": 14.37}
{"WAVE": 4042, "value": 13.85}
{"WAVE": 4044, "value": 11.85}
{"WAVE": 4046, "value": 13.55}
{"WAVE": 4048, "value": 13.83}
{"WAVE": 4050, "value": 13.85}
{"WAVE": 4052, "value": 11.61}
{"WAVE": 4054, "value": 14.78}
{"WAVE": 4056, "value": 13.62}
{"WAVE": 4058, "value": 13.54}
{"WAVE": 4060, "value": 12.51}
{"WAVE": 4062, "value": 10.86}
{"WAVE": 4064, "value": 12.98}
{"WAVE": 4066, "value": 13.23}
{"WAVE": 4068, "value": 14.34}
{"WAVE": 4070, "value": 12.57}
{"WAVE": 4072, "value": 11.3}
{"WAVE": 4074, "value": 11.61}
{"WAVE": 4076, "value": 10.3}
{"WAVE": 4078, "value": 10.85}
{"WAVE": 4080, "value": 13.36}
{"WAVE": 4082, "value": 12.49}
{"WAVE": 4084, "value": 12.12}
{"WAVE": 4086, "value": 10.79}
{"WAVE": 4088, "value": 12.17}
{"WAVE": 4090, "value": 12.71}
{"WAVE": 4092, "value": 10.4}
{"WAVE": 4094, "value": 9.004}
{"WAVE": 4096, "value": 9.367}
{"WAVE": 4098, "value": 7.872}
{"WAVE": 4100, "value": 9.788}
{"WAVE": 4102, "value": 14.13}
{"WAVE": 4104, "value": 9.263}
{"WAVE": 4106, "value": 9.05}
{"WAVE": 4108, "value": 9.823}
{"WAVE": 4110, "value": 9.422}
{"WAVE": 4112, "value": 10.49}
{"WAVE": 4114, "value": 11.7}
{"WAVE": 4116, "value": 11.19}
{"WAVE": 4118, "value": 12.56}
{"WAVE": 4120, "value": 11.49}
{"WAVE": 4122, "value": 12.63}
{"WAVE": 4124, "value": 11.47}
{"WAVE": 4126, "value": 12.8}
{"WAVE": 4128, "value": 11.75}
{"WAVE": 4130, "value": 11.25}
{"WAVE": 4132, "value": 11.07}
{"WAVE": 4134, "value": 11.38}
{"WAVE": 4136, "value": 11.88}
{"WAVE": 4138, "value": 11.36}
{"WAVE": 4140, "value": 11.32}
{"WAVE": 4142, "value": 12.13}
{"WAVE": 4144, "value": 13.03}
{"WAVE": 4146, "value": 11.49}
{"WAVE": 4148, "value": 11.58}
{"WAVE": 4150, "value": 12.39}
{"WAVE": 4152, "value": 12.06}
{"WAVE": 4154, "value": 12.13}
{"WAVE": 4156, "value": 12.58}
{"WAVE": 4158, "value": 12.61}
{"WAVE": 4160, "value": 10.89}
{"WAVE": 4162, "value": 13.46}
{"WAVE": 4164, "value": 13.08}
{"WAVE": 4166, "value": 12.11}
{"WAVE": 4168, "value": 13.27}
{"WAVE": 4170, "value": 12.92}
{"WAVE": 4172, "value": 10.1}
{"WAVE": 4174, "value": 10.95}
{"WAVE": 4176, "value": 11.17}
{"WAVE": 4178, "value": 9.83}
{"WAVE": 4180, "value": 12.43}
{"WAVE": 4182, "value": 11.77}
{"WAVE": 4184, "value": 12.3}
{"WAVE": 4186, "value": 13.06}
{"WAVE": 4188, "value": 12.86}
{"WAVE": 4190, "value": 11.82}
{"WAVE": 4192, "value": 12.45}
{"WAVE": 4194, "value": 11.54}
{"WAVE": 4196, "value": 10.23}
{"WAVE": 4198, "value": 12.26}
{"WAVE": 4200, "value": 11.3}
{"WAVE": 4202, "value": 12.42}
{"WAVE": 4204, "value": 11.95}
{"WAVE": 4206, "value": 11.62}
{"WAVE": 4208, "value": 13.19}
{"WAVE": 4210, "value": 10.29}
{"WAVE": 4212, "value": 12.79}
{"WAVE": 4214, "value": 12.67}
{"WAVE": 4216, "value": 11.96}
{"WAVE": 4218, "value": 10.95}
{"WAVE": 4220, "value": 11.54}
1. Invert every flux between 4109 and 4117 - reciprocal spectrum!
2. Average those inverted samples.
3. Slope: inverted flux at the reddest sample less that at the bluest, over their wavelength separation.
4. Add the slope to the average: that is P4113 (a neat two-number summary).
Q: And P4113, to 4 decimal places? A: 0.0913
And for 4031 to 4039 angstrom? 0.0729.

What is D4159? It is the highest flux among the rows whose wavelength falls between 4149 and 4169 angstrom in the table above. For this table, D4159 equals 13.46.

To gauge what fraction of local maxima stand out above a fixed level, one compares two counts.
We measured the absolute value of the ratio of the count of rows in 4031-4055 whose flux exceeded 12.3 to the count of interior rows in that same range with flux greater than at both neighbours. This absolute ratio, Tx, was 4.5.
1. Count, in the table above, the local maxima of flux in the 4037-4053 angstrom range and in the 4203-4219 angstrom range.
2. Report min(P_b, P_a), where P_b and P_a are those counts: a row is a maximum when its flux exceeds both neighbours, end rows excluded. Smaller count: 2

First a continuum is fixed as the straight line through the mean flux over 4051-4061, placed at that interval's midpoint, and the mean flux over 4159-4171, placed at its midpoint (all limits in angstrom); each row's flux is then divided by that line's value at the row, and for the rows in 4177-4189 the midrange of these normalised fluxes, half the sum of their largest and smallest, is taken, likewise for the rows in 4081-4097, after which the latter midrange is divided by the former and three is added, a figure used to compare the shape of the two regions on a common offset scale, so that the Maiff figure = 3.91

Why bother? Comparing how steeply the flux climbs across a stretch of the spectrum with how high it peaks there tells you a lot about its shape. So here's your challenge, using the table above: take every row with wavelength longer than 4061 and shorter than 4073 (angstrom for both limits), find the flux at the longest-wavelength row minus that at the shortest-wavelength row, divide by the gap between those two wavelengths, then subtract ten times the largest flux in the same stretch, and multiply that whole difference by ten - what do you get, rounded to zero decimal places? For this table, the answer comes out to -1434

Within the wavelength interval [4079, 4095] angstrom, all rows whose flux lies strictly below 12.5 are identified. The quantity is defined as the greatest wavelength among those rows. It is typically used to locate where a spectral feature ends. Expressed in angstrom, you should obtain 4094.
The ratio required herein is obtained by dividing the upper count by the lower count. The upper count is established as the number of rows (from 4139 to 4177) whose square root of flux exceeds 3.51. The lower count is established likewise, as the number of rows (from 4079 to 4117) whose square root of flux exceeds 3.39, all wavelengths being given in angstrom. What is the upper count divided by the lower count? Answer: 1.1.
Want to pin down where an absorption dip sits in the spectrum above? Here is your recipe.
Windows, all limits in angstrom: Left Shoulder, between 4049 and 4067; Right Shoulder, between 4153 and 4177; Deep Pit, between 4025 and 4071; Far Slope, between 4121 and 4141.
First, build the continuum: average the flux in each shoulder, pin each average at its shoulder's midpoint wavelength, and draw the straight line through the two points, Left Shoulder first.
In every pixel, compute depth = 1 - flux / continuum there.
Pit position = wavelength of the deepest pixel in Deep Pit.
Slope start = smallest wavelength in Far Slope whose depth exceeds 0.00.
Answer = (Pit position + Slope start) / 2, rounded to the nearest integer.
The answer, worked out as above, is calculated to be 4093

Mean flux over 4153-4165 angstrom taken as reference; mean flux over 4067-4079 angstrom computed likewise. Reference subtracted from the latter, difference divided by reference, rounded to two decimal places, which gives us -0.05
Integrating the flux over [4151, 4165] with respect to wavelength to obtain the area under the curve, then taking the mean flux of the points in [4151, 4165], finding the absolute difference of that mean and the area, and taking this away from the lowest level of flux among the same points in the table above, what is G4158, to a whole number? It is -150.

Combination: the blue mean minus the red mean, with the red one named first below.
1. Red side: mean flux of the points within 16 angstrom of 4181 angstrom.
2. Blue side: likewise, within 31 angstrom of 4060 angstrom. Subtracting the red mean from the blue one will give 0.9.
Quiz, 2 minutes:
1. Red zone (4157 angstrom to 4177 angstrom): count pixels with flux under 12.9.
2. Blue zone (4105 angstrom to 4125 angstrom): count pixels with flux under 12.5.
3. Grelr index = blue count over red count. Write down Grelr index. 1.3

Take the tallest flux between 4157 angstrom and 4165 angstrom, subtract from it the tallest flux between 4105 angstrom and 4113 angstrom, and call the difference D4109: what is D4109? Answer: 3.0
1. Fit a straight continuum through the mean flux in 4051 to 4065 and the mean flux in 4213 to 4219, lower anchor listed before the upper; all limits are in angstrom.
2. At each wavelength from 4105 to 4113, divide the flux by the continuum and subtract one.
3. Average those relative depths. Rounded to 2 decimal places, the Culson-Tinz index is -0.23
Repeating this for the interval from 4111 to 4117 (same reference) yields -0.11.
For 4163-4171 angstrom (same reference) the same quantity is 0.06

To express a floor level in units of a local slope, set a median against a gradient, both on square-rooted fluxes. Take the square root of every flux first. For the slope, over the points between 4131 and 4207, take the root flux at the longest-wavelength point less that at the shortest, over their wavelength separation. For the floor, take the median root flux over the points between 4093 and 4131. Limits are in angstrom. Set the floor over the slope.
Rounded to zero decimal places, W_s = 3032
